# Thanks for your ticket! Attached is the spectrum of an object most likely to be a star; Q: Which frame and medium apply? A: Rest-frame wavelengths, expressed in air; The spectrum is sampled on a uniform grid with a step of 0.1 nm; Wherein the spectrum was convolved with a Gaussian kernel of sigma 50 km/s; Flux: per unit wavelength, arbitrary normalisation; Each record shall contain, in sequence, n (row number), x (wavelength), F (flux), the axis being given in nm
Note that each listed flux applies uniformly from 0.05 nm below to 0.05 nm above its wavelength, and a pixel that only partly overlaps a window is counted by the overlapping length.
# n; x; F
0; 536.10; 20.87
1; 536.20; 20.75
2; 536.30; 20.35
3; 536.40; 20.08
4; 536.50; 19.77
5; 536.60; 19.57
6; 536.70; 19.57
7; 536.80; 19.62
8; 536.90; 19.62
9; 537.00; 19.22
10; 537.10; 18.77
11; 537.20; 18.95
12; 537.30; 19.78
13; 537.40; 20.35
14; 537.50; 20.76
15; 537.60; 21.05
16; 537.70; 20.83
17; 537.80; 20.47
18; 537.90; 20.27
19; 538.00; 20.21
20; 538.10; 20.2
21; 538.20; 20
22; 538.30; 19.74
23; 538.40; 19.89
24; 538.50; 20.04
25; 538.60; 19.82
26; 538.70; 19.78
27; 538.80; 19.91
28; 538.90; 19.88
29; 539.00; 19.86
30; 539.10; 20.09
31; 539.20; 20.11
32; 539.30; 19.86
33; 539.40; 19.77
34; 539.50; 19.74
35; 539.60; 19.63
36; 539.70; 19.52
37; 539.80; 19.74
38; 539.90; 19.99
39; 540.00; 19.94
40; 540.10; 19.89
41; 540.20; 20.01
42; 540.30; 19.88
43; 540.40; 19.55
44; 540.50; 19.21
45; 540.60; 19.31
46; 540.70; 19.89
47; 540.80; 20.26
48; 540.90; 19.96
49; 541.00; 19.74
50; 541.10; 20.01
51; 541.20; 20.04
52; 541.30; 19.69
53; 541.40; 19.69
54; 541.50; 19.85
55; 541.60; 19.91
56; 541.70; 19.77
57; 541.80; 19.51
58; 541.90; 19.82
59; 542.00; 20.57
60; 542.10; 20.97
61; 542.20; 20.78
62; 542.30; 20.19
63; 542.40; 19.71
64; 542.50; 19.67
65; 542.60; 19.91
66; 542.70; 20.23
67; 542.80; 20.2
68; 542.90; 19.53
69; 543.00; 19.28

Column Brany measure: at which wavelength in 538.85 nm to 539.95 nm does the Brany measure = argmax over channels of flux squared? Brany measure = 539.20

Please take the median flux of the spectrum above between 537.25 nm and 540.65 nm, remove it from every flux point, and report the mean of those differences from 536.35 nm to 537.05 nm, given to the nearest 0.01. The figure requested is -0.25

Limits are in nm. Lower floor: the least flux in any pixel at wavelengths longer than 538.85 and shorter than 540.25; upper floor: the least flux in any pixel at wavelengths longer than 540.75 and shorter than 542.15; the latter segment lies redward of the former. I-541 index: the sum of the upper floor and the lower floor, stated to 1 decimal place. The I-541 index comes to 39.0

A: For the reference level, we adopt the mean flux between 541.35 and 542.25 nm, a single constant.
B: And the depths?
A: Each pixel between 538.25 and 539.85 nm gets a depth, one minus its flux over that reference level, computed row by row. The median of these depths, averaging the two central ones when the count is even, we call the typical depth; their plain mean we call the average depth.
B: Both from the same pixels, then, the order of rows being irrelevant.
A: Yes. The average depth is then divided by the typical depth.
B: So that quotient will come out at 1.01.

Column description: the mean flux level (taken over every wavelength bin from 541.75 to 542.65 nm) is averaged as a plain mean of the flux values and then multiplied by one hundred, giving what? 2013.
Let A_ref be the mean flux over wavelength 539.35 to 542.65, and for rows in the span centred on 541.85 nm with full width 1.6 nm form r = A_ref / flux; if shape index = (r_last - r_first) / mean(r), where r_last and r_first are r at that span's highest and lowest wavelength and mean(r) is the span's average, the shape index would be 0.0050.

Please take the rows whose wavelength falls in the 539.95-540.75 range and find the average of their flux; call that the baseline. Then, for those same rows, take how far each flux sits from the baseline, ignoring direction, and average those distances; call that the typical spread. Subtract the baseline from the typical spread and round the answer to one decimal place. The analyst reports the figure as -19.4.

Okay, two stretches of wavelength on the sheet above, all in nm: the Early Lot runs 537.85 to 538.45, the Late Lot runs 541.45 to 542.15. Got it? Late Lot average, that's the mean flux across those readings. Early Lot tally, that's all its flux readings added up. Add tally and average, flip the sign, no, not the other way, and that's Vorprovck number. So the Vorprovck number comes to -140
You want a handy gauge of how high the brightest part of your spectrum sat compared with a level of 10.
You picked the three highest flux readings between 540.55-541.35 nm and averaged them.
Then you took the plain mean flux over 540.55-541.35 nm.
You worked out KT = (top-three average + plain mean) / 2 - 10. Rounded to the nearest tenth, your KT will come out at 10.0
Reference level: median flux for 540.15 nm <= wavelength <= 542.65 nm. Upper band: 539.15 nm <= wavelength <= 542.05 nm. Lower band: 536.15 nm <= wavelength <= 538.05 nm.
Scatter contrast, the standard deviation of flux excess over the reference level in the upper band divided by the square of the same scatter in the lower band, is 1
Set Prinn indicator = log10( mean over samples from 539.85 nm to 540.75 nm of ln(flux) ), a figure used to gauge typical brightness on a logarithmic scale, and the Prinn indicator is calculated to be 0.4746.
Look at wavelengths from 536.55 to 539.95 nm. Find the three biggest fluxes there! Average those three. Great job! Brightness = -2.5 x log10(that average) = -3.30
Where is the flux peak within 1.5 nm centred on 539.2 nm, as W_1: 539.20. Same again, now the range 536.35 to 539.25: 537.60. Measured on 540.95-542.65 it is 542.10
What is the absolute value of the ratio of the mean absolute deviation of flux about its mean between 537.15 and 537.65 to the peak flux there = 0.031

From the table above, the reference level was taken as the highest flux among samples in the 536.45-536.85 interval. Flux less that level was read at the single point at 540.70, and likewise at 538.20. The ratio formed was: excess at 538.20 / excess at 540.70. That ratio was 1.9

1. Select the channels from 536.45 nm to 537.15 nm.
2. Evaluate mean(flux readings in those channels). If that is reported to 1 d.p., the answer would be 19.4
